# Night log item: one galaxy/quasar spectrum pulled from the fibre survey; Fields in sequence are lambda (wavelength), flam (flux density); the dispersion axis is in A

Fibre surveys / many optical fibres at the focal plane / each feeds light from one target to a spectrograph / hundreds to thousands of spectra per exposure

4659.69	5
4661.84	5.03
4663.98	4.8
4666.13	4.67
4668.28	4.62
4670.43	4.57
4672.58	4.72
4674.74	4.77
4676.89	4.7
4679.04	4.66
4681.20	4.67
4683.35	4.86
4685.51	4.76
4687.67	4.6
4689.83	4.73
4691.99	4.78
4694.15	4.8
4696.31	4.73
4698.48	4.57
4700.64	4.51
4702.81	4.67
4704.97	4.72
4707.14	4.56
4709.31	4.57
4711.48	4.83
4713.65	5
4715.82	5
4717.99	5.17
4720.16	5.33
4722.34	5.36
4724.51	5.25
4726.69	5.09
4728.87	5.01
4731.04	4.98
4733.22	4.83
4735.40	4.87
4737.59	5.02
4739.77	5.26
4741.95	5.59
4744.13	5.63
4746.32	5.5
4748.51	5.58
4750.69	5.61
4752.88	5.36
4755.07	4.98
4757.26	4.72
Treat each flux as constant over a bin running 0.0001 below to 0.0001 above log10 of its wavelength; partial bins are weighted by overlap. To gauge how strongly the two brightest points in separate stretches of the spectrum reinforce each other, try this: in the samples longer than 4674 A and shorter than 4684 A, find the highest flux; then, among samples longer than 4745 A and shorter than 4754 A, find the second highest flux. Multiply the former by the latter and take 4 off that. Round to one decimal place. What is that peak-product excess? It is 23.1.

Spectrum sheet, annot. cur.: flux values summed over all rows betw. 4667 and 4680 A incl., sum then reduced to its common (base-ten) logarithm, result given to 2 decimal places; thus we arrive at 1.45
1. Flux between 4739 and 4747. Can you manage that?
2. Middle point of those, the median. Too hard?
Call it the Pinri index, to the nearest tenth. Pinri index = 5.5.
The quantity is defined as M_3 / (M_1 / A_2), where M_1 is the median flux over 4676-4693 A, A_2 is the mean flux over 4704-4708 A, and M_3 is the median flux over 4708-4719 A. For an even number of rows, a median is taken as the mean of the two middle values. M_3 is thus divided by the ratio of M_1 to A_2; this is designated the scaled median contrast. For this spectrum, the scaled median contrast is 4.9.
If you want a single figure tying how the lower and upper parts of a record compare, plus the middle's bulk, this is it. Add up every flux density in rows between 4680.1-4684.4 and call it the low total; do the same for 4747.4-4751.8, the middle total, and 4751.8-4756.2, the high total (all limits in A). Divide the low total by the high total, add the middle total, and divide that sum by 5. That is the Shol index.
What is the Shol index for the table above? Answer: 2.42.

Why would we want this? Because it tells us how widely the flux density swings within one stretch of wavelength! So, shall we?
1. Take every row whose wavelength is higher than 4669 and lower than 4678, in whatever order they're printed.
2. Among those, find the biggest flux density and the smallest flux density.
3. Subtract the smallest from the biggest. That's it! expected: 0.20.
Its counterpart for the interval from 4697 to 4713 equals 0.32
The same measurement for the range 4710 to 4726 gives 0.53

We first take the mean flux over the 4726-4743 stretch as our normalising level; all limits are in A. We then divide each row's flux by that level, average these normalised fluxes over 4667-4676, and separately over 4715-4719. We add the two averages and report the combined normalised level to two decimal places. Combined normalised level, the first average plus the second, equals 1.92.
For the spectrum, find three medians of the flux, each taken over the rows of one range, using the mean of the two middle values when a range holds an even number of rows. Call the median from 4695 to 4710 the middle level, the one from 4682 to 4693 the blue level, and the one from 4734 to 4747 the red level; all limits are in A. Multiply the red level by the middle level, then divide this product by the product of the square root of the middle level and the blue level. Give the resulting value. 2.42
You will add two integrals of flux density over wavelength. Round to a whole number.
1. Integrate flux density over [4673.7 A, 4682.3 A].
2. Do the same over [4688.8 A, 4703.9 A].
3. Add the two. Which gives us 111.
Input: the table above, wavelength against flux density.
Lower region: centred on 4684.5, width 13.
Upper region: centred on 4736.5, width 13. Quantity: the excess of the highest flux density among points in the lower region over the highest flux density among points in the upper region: -0.7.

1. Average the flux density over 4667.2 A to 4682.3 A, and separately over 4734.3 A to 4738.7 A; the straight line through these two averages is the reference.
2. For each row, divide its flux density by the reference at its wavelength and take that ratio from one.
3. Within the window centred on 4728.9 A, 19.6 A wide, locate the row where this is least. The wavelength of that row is 4722.34 A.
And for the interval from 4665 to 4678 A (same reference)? 4674.74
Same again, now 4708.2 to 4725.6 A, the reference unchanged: 4722.34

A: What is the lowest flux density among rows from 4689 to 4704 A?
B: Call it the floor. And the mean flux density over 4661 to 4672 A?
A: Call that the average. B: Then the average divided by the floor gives 1.05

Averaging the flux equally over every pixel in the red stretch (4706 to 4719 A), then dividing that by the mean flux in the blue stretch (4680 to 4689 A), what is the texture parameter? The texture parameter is 1.03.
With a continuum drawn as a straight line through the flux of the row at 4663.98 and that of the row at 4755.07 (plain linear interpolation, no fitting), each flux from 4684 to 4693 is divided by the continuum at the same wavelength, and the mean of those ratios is 0.97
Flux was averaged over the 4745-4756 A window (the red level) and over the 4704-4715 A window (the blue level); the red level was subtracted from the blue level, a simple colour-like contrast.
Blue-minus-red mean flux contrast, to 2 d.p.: -0.67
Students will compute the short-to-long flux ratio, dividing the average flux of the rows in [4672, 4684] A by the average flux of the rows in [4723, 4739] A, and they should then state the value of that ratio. 0.94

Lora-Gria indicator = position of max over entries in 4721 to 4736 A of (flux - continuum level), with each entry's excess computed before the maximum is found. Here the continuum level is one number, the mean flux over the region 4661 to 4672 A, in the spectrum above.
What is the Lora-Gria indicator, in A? 4722.34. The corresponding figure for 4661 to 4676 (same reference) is 4661.84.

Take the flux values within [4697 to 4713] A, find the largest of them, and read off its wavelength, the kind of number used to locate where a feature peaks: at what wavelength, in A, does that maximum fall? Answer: 4711.48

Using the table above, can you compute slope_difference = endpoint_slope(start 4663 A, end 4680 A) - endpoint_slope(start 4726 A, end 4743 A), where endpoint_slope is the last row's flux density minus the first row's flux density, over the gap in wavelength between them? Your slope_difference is -0.04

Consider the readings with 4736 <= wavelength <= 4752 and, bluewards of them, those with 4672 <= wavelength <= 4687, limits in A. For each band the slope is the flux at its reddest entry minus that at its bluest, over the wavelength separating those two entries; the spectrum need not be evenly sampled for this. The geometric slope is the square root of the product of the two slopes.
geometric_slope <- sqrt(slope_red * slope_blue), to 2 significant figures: 0.012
